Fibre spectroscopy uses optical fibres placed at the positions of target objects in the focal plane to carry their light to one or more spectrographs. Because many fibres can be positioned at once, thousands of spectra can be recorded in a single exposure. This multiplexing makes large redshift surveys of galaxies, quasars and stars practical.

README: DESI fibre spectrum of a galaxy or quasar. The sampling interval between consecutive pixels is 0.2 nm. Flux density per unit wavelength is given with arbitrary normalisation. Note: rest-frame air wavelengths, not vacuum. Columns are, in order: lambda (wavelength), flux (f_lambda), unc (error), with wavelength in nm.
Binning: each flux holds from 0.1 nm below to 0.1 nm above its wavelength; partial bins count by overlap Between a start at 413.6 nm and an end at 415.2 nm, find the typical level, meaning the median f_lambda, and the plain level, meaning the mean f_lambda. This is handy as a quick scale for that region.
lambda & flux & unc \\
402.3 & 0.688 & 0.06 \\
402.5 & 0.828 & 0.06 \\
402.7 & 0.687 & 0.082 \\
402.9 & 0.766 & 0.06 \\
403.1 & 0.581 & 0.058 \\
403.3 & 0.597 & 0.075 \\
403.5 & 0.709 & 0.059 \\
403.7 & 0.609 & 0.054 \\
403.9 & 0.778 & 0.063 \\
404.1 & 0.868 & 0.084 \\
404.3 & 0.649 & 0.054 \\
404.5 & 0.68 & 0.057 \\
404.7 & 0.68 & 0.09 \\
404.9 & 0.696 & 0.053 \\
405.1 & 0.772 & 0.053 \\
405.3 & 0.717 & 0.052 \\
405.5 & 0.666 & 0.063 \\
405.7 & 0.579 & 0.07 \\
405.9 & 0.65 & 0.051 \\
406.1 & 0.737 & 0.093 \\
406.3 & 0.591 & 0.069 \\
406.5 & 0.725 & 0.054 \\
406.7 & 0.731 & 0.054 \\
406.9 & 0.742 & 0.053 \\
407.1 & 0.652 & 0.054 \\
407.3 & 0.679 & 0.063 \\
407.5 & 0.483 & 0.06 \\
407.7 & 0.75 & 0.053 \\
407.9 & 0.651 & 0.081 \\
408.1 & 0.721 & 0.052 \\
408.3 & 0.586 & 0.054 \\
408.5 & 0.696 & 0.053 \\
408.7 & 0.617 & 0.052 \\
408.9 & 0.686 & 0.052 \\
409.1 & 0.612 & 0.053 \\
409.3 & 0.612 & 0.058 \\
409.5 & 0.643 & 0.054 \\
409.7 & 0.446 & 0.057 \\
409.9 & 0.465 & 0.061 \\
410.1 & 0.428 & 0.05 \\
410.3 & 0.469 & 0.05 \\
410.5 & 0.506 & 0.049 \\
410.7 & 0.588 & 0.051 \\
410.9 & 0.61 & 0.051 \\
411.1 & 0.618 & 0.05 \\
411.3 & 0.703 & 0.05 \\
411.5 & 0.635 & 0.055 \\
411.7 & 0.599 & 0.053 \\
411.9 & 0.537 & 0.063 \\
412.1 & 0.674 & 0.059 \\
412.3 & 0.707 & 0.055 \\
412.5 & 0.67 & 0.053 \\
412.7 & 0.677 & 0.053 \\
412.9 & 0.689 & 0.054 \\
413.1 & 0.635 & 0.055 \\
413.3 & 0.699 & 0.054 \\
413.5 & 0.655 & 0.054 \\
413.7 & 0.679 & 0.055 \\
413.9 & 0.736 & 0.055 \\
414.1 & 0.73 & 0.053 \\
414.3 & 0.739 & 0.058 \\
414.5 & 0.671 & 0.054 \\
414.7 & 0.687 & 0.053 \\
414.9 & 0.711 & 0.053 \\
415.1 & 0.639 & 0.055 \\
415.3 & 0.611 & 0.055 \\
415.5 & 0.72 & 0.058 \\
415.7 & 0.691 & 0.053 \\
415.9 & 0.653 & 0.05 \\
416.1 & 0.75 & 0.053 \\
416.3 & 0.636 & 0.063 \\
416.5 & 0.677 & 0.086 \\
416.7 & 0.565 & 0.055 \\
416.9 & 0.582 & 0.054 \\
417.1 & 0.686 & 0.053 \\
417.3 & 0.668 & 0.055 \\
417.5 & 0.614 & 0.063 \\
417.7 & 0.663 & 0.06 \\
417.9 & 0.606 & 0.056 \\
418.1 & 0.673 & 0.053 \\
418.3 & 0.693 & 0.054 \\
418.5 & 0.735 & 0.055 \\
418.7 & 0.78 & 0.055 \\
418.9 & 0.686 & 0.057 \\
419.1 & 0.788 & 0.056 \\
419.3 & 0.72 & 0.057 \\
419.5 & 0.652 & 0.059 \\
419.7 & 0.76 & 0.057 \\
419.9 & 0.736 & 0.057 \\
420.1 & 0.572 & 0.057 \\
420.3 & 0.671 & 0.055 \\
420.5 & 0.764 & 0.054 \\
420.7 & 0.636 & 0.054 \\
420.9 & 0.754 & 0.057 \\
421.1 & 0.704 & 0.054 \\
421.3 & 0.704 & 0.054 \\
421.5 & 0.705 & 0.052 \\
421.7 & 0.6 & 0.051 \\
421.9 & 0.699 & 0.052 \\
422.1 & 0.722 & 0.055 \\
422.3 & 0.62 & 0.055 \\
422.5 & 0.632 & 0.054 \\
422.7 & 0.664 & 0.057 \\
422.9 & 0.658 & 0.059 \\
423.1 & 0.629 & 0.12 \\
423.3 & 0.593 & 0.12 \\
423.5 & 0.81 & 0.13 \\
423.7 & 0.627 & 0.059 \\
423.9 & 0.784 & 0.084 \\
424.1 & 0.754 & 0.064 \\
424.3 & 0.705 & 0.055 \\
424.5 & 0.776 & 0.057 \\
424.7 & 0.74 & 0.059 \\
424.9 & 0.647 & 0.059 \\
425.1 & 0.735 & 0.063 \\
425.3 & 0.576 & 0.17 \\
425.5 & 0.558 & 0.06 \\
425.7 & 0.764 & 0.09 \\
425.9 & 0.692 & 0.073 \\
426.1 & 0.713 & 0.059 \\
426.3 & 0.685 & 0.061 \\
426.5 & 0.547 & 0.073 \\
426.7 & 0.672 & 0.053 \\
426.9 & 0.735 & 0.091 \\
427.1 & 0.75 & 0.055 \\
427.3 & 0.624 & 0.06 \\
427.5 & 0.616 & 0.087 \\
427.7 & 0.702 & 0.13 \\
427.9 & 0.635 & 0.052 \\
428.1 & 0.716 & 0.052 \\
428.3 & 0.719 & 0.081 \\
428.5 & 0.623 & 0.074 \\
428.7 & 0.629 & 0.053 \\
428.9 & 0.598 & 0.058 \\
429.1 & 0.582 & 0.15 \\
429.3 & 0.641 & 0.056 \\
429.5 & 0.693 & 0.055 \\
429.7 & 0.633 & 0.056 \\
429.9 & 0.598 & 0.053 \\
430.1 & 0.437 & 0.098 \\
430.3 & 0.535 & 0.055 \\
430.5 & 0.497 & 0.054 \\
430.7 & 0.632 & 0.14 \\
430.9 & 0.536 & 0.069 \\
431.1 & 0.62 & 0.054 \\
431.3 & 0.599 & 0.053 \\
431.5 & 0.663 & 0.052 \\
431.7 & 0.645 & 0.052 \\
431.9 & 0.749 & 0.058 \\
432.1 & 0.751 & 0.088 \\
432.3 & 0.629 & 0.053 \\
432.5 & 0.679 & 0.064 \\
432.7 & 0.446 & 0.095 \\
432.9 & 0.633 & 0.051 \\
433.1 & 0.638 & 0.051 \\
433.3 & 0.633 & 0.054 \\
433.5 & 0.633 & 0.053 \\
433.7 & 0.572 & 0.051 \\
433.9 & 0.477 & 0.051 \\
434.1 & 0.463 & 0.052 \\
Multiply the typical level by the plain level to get 0.489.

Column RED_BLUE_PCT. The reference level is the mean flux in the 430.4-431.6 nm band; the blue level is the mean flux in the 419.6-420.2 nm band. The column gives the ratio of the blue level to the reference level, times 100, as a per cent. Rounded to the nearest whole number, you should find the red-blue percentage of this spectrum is 117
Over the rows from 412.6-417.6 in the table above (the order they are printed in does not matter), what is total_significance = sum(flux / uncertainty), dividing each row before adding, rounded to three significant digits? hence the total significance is 302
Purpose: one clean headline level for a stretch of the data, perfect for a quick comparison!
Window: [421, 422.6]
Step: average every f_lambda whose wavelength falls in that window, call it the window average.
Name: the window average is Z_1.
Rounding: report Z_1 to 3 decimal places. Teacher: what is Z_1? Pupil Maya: 0.673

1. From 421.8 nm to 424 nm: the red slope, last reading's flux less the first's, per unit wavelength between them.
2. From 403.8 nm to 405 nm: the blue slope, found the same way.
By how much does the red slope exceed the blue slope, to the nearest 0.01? 0.12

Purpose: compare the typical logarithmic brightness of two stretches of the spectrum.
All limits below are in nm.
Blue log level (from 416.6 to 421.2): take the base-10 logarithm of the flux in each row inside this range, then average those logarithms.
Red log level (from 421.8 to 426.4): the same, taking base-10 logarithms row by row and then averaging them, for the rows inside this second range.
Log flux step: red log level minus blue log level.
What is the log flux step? 0.002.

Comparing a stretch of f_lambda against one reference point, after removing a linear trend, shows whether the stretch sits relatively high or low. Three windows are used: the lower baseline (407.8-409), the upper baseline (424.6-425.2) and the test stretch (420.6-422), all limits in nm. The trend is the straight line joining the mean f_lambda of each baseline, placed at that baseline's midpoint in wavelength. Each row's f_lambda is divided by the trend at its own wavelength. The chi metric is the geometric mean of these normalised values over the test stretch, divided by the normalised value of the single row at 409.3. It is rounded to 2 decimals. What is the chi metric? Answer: 1.06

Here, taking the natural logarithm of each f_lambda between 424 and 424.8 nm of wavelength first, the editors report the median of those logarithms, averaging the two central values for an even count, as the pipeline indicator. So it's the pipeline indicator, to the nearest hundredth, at -0.29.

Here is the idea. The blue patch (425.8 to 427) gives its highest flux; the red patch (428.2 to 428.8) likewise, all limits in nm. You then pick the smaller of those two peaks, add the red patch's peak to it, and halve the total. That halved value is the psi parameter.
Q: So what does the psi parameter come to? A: 0.72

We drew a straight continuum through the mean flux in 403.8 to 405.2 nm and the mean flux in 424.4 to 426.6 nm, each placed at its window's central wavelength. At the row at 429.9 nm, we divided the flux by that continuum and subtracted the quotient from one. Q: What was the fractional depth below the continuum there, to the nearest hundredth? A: 0.10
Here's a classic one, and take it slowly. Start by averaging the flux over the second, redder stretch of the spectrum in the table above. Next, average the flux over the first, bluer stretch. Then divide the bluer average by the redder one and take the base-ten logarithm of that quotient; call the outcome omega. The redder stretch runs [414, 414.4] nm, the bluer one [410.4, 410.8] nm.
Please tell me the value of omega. -0.13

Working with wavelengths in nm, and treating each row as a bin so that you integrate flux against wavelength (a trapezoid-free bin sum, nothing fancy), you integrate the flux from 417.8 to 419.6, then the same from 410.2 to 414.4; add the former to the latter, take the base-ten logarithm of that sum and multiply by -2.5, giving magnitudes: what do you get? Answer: -1.50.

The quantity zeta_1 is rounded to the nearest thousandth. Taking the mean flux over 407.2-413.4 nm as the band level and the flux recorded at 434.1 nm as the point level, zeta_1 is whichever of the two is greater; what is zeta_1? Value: 0.616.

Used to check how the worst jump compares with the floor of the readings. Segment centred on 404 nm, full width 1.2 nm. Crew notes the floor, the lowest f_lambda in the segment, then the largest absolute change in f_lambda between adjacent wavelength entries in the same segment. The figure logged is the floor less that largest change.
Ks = 0.39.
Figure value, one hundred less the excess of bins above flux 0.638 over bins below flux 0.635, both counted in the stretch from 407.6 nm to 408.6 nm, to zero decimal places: 97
